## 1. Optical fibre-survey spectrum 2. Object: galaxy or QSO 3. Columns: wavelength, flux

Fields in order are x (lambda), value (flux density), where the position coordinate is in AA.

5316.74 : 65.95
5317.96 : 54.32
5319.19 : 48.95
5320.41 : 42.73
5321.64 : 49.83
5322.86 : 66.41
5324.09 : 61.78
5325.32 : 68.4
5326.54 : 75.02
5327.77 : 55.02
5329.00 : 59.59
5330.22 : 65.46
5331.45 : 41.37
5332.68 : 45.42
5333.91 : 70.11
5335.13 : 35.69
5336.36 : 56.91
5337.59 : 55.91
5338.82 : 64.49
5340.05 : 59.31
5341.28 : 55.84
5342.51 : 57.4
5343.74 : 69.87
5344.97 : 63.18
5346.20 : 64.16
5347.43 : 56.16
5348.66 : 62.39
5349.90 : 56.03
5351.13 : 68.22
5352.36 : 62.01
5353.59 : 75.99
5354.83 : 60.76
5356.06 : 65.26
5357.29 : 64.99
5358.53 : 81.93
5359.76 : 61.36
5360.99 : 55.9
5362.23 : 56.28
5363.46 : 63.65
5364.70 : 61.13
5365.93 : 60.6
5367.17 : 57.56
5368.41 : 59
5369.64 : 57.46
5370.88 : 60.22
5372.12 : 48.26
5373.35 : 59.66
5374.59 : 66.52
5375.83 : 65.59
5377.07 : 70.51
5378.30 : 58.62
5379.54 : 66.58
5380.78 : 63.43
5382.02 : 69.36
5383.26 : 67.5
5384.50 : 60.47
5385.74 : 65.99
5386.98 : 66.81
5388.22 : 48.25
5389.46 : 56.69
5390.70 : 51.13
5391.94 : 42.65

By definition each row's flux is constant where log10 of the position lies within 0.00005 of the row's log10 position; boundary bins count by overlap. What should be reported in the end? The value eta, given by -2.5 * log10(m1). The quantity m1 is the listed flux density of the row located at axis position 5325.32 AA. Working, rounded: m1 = 68.4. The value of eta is -4.59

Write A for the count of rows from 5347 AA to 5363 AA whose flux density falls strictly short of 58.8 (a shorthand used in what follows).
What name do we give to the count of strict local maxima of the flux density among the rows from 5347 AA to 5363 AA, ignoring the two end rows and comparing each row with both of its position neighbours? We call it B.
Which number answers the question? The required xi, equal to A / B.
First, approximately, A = 4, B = 5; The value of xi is 0.80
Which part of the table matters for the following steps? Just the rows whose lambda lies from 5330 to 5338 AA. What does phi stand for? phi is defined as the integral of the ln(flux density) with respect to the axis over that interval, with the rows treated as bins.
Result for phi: 31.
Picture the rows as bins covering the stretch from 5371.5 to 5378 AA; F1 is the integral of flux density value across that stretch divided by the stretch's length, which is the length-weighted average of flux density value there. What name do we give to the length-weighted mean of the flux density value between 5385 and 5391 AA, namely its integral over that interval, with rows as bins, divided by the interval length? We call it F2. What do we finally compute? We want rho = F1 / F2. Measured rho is 1.07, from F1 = 62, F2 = 58.2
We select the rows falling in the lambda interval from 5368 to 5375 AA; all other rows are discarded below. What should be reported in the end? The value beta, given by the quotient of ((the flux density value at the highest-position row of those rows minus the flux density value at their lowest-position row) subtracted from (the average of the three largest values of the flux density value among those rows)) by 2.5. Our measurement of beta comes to 22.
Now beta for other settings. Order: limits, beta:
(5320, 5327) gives 15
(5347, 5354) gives 20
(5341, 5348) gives 26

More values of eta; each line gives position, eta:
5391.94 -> -4.07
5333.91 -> -4.61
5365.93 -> -4.46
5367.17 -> -4.40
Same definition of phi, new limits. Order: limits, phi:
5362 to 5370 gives 33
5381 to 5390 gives 37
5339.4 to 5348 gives 35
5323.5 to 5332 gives 35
